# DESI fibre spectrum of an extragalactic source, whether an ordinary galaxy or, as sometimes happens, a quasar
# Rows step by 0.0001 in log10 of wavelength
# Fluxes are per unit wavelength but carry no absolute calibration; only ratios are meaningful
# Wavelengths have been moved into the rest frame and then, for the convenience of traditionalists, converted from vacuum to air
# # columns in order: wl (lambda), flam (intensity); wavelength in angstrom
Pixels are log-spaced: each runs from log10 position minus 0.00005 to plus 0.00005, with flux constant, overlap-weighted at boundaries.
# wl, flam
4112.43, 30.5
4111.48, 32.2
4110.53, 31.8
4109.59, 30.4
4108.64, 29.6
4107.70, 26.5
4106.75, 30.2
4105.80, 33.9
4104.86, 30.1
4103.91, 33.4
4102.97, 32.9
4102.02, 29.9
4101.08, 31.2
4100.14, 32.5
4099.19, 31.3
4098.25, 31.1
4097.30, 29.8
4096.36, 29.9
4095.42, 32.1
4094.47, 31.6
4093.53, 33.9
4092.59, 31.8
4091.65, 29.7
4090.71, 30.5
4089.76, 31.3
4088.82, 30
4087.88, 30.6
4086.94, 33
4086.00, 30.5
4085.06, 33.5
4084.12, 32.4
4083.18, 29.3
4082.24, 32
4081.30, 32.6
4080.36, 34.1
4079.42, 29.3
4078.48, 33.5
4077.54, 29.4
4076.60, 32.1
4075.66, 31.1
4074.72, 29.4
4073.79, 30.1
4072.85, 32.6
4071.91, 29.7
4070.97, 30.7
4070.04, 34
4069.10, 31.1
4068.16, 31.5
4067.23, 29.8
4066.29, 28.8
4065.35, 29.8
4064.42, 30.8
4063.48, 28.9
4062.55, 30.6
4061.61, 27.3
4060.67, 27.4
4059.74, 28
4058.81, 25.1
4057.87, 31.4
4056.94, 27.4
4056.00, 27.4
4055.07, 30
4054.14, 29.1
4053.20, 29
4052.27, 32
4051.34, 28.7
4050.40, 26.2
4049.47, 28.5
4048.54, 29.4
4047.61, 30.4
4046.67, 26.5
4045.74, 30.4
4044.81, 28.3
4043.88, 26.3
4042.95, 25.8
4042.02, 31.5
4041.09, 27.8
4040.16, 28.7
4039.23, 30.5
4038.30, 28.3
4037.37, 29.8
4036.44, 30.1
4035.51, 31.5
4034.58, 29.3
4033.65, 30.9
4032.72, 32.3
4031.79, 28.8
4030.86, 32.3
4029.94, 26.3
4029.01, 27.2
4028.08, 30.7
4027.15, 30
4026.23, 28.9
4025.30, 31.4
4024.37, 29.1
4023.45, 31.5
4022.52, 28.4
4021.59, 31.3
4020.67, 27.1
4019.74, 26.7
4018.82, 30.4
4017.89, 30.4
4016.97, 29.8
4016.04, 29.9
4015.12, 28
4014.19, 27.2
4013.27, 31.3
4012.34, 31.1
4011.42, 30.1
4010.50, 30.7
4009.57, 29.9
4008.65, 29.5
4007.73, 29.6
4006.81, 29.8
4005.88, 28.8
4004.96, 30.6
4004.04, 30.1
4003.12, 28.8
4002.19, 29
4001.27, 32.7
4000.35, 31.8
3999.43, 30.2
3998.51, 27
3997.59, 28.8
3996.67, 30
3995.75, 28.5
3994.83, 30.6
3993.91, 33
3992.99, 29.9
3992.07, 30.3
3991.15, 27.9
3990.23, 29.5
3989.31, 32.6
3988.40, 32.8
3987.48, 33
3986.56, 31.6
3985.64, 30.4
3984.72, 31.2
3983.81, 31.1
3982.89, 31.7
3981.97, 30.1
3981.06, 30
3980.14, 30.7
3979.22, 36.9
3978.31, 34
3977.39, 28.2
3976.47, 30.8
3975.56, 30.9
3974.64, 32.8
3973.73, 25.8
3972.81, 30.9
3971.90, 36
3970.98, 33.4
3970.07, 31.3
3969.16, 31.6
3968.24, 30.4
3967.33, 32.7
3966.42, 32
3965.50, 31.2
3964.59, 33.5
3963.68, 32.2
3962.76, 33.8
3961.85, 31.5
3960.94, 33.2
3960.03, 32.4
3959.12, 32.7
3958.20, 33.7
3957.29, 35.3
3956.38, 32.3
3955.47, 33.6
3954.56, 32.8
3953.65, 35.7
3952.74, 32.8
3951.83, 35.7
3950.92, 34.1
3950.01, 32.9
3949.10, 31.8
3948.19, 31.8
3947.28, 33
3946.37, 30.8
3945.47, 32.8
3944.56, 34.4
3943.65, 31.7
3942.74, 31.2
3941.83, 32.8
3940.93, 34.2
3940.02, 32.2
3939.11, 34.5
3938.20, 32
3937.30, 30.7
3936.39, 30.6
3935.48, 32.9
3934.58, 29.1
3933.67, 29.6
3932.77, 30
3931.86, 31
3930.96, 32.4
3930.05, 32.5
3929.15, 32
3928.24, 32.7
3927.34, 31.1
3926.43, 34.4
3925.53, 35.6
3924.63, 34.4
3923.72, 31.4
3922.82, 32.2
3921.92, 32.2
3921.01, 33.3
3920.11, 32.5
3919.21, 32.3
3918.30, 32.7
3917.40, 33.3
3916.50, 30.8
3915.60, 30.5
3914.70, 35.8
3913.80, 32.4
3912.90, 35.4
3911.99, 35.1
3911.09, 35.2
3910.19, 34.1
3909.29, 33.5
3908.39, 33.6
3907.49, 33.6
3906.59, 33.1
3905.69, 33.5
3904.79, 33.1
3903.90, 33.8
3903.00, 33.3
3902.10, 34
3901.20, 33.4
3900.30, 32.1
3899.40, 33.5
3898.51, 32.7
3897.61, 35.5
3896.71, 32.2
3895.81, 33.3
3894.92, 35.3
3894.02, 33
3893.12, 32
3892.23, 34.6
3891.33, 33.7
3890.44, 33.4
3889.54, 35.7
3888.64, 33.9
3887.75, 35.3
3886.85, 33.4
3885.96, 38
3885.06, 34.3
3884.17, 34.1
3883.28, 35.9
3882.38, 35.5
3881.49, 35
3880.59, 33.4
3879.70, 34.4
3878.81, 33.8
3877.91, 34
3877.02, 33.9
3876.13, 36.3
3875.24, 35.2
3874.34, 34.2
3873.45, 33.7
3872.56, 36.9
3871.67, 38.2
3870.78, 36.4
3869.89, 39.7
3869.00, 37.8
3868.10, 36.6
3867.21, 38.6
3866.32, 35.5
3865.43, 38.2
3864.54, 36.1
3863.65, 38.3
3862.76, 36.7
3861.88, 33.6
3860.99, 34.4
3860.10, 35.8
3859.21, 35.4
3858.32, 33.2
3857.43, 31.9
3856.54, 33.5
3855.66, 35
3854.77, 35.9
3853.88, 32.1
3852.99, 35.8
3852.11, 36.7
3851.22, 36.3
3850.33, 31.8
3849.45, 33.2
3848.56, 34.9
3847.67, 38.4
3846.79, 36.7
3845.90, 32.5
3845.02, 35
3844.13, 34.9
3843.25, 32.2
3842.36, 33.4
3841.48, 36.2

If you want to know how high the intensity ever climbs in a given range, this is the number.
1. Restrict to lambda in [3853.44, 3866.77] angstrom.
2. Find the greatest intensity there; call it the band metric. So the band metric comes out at 38.3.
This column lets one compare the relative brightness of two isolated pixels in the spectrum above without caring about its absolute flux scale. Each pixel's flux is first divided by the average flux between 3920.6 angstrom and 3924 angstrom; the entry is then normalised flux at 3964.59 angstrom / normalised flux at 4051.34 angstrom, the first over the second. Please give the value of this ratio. 1.17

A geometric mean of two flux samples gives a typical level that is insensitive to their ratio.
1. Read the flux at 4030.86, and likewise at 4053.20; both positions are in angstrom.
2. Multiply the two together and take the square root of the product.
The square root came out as 30.6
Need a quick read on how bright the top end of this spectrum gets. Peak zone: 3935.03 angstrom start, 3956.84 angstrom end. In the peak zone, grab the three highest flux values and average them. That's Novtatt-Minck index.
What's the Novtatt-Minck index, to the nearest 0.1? 35.3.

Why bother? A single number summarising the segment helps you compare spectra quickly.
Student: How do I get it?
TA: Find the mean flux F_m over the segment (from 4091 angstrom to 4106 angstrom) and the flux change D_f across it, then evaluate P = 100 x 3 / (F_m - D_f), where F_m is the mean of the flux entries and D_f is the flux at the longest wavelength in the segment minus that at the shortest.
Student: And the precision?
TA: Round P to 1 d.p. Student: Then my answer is 11.0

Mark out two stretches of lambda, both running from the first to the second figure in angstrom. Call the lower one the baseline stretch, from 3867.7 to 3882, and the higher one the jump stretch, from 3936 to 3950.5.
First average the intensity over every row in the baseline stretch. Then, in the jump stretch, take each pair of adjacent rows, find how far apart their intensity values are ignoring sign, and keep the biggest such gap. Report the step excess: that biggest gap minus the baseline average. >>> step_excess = -33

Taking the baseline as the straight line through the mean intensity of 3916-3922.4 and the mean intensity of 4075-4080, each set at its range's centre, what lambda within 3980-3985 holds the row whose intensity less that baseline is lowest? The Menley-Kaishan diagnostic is 3981.06 angstrom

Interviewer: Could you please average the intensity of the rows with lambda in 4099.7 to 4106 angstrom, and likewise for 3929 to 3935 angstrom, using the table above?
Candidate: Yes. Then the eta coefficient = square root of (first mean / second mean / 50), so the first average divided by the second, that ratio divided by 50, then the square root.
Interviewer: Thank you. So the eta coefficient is 0.144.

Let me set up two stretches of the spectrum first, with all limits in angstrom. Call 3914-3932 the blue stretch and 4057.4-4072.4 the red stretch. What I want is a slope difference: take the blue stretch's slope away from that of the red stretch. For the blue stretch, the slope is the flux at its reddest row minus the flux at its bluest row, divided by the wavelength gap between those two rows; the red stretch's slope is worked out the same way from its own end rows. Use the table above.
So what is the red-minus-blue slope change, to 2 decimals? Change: 0.16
